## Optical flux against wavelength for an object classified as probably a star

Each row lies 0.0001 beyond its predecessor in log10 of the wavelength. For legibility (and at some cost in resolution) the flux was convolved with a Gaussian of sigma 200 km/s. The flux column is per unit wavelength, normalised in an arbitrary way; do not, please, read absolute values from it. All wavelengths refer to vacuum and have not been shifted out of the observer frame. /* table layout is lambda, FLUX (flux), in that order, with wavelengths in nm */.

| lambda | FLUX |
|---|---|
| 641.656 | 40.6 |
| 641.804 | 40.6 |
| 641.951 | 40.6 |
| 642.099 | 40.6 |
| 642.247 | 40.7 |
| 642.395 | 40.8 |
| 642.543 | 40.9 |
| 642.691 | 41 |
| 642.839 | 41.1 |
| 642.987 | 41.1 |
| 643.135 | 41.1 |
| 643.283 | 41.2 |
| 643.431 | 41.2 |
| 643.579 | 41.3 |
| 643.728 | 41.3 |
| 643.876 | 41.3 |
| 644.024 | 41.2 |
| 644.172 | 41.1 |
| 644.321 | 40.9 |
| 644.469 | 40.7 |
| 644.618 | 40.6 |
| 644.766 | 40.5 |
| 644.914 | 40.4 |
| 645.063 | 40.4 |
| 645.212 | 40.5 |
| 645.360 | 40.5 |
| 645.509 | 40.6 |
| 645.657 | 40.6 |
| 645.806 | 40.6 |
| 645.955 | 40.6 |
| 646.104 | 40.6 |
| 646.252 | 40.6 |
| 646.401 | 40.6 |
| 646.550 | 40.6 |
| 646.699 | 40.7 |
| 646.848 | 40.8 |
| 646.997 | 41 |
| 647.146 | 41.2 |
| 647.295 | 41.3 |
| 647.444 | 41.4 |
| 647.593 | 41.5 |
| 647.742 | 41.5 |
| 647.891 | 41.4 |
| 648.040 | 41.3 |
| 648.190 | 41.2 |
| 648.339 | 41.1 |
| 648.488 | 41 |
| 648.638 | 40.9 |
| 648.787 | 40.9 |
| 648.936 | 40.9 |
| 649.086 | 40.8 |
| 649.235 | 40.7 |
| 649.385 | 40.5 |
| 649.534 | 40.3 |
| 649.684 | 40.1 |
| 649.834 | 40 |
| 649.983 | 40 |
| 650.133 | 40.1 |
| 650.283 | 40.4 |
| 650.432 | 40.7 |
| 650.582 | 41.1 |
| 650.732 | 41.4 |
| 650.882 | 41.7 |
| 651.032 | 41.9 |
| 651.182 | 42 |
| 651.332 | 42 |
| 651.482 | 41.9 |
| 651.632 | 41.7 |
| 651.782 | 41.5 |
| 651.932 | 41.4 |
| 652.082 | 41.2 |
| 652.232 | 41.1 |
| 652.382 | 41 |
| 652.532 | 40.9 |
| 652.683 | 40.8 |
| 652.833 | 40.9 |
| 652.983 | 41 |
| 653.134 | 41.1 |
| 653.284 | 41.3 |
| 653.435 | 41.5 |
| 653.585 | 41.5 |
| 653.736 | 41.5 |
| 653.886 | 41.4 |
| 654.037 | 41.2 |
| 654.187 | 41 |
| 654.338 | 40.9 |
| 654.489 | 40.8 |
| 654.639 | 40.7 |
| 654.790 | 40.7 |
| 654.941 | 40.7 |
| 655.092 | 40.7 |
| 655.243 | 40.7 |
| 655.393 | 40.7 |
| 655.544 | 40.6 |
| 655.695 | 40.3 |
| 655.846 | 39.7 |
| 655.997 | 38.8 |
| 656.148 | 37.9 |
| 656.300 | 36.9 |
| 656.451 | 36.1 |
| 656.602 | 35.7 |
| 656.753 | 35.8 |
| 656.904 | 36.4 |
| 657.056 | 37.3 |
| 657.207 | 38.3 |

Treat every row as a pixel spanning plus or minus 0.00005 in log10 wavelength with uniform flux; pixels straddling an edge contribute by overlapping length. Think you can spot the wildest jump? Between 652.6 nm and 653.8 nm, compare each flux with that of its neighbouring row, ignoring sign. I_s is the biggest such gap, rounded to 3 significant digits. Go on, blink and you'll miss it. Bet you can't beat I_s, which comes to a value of 0.200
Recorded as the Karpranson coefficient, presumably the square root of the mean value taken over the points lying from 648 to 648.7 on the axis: 6.41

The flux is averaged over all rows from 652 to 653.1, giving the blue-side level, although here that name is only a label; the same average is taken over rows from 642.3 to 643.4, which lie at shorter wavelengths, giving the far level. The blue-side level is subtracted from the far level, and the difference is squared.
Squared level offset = 0.0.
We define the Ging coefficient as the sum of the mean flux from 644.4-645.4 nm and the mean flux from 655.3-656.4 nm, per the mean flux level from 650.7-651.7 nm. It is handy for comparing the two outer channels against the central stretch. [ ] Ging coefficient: 1.91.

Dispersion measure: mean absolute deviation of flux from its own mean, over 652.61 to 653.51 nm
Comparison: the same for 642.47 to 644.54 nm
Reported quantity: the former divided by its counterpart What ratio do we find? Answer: 1.6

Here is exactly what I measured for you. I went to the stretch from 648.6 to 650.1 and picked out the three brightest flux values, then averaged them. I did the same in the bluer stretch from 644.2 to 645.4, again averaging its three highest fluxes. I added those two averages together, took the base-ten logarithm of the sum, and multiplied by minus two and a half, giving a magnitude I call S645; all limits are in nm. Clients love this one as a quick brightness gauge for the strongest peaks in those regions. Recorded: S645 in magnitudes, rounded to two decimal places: -4.78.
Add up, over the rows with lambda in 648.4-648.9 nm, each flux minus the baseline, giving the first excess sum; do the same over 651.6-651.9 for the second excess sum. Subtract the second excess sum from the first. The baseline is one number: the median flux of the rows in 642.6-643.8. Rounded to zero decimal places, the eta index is -2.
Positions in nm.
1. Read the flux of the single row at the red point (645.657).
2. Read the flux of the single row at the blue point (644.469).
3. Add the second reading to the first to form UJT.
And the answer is 81.3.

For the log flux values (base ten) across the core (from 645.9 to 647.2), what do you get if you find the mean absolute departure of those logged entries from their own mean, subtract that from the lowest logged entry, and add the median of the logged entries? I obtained 3.215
